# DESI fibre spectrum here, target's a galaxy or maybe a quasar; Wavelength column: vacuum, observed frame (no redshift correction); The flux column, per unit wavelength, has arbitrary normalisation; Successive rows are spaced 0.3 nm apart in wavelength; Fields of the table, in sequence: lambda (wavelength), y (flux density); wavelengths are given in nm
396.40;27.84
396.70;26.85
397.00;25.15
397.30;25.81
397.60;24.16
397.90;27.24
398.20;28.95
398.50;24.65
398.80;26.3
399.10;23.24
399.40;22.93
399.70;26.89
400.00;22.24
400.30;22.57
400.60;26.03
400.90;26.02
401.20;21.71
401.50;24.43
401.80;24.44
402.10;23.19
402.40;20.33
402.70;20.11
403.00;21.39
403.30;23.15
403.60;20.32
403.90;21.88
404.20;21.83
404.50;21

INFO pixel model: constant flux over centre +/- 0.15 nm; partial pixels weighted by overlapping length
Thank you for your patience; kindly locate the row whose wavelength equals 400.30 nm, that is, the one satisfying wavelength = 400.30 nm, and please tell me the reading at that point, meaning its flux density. 22.57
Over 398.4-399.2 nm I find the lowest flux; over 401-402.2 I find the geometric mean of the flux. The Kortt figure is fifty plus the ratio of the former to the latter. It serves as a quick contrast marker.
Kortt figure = 51.0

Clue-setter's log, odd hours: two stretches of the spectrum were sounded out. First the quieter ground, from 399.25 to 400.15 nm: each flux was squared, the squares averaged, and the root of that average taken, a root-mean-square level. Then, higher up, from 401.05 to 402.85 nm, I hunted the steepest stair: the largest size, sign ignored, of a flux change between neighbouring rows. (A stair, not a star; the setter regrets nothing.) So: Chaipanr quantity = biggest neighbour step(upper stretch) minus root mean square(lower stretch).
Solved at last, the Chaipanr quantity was -21.2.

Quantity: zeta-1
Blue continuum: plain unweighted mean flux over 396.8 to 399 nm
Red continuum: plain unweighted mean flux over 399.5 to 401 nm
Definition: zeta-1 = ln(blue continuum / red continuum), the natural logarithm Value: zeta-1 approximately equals 0.05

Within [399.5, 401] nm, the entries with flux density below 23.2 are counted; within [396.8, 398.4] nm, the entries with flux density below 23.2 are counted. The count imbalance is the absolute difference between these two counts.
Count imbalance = 2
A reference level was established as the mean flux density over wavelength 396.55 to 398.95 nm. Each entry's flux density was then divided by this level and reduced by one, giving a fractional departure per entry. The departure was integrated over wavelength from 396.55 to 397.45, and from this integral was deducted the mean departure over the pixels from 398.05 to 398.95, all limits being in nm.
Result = -0.026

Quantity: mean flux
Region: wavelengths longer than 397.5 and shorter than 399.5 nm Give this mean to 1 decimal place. 25.4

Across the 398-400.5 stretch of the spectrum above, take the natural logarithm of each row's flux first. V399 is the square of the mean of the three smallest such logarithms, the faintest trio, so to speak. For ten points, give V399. 9.7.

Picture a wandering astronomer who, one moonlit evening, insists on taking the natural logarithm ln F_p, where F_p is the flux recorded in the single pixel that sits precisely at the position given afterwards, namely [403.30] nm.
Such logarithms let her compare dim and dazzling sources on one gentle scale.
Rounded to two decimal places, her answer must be 3.14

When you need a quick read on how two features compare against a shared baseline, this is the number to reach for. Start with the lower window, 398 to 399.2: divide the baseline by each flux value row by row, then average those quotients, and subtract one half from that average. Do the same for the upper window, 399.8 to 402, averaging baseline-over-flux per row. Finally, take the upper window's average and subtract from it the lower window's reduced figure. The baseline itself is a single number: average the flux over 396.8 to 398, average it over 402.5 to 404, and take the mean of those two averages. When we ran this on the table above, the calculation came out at 0.57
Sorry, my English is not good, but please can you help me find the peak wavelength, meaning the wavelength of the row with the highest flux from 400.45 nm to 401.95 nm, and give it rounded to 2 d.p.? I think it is 400.60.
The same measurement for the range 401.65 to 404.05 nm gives 401.80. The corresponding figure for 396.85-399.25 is 398.20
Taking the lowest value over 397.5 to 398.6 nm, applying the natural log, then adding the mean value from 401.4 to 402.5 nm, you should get 26.3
